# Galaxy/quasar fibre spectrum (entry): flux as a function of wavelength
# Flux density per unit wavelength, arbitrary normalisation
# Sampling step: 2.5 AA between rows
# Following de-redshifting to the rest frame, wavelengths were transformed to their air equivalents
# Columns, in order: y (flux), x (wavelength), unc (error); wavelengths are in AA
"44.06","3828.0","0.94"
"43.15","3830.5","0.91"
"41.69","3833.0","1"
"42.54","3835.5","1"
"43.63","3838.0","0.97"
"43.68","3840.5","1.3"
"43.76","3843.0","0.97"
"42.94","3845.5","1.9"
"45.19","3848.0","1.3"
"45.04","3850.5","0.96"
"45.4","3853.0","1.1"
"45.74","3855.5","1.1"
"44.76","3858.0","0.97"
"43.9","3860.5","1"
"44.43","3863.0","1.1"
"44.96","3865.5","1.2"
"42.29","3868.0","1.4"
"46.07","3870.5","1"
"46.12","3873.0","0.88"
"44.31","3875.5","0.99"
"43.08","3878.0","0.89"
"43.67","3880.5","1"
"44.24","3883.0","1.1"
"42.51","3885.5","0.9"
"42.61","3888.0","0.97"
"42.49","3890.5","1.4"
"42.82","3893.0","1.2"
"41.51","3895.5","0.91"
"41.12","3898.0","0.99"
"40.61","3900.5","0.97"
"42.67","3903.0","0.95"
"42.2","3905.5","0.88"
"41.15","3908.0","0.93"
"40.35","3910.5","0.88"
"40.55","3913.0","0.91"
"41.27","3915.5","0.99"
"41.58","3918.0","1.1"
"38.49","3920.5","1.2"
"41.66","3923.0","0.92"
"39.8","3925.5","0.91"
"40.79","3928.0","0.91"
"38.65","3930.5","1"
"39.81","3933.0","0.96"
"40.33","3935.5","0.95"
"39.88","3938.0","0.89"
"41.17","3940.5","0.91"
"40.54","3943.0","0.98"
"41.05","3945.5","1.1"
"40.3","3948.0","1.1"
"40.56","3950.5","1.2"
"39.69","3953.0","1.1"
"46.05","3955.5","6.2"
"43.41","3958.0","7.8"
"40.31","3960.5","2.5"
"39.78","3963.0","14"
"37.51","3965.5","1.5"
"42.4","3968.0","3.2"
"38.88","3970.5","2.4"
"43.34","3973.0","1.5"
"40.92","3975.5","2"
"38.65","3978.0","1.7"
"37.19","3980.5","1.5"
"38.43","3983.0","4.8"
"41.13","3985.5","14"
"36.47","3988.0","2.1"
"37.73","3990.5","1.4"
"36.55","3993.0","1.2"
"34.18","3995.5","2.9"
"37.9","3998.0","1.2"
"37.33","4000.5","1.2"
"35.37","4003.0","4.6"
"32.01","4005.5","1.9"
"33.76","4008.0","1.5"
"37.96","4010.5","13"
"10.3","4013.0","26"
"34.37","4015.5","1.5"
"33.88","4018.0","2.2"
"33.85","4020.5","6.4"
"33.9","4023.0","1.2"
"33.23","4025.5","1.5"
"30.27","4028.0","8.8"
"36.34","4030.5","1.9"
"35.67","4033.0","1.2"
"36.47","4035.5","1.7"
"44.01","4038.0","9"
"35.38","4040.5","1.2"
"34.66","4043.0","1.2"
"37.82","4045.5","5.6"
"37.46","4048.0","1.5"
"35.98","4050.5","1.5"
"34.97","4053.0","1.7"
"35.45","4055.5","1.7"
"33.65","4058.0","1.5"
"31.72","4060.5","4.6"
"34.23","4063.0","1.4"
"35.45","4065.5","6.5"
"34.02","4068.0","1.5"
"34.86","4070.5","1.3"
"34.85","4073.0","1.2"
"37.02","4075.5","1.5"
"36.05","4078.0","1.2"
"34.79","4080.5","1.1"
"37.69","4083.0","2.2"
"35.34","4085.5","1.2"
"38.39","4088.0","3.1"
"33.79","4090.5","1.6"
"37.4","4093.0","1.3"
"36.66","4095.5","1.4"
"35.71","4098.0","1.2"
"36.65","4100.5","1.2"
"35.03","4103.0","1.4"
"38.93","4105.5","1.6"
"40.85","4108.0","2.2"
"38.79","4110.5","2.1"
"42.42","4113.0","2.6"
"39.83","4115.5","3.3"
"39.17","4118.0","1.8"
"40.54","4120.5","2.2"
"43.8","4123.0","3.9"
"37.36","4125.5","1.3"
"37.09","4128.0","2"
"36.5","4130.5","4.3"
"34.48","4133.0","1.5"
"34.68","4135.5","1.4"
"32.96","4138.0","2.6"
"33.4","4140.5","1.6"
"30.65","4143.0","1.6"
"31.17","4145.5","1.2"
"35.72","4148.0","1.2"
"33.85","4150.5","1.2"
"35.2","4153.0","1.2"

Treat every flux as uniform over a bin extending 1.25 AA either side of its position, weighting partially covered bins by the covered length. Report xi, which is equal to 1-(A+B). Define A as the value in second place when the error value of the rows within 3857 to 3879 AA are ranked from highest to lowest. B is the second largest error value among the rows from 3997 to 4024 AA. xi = -13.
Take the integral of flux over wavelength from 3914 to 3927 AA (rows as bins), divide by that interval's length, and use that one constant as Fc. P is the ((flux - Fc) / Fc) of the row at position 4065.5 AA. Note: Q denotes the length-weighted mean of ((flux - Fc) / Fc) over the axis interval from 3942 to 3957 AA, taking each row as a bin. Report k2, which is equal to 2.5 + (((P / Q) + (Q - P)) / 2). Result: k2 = -0.4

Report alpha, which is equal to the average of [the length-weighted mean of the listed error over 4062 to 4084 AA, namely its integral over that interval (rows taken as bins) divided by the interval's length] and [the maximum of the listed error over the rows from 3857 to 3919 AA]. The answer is 1.7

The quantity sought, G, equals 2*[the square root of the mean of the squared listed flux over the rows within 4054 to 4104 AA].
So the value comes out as 71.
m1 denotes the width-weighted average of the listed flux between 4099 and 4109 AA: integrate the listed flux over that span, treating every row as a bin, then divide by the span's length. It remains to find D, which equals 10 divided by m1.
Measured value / 0.265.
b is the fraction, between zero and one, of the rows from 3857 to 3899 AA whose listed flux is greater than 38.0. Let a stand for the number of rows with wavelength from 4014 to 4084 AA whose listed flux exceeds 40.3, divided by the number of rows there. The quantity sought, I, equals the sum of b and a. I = 1.0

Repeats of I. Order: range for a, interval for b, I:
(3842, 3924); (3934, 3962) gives 2.0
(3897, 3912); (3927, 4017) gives 1.6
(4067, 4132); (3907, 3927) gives 1.2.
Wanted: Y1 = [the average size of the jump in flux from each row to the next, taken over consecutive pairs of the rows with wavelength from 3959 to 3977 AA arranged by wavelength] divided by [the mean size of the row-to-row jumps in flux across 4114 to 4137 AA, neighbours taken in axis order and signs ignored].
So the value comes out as 1.6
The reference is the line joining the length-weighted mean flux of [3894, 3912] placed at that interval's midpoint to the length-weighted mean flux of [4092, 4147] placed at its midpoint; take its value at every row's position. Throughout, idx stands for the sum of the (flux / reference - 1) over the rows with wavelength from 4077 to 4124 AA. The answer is 0.3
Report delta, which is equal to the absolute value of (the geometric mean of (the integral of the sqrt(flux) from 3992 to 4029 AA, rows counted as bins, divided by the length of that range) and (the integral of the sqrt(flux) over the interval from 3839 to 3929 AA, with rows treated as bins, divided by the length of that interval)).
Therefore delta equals 6.11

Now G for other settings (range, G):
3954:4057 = 74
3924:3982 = 81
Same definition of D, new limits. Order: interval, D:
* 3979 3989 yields 0.261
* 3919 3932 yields 0.251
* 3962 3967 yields 0.258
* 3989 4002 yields 0.272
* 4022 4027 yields 0.300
